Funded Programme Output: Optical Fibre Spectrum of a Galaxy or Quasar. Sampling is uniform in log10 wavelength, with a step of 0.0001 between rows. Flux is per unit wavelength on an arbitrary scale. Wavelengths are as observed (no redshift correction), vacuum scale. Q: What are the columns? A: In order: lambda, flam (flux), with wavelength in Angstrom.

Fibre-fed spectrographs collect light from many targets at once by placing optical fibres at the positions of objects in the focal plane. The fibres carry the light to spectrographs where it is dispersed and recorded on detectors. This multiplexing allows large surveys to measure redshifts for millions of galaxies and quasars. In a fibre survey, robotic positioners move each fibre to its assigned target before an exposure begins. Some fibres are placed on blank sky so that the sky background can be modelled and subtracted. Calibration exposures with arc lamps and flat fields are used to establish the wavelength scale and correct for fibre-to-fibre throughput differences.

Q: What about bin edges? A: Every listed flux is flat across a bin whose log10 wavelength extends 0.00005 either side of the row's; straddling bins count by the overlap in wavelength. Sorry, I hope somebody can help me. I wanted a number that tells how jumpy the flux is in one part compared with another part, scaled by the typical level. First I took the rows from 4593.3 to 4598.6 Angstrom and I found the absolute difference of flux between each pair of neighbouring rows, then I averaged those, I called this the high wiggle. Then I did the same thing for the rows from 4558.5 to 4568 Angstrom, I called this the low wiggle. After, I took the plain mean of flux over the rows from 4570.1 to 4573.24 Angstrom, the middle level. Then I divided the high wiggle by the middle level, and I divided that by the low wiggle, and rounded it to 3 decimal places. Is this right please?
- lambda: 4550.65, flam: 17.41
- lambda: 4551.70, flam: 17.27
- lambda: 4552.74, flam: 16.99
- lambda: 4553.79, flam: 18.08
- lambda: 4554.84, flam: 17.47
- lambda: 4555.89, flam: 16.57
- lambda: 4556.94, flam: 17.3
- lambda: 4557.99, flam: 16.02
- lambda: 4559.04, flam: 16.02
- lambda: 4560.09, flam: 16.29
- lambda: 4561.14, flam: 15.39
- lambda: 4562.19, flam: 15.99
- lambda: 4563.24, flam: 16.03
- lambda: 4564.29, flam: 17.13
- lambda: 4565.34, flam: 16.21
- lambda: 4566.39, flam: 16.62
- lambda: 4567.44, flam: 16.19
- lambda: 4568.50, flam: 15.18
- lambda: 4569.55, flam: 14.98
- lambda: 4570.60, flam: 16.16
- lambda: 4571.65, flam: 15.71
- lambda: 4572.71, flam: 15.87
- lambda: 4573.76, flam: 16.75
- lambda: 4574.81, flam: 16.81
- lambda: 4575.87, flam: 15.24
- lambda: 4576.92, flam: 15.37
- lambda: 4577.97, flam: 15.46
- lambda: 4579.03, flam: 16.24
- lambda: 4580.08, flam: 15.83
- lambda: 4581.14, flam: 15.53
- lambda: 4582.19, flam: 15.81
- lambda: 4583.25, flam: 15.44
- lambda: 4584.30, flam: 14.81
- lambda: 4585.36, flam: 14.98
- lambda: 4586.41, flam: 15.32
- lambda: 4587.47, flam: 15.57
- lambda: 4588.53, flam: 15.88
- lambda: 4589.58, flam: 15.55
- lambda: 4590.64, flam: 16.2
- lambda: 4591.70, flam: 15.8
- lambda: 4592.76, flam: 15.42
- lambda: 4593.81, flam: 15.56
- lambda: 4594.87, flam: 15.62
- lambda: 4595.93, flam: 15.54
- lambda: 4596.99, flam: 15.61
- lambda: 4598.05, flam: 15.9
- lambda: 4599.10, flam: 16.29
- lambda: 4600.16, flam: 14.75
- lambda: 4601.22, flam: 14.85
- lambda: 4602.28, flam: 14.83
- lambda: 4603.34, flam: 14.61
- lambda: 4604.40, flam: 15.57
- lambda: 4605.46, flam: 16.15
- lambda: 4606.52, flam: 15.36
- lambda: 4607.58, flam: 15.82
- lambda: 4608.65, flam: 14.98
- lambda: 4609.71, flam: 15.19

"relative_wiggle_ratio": 0.013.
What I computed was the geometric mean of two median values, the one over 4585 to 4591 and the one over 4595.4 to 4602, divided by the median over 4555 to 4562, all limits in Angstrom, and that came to 0.964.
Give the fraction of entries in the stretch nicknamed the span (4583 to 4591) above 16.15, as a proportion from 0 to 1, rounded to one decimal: 0.1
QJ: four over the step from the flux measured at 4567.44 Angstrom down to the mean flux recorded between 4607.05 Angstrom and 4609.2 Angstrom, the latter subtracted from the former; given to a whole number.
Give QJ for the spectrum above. 5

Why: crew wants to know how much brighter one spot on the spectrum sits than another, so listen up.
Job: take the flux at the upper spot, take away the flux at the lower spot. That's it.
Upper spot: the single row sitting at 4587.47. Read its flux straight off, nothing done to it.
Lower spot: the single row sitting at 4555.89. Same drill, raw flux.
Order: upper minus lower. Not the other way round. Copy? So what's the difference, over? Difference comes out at -1.0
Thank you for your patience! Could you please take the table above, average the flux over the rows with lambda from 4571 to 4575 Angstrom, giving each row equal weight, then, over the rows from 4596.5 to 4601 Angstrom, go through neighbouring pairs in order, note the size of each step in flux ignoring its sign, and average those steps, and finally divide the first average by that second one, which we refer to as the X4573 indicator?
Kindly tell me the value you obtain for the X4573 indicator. 22.0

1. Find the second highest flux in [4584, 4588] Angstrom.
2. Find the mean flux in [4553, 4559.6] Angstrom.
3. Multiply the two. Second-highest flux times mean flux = 259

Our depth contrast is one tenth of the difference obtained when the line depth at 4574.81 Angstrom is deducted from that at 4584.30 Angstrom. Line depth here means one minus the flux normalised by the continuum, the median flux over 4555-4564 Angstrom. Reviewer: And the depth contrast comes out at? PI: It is 0.0125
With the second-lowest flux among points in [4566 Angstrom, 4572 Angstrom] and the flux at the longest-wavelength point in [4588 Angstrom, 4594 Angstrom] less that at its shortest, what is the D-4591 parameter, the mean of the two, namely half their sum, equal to 7.43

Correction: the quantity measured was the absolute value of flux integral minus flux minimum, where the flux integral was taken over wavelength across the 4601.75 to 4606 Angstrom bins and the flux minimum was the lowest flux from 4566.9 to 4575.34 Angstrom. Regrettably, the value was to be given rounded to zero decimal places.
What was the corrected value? 50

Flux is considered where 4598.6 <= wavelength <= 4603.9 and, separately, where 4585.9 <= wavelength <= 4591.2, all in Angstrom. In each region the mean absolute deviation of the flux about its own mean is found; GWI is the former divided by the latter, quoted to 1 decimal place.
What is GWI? 1.8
